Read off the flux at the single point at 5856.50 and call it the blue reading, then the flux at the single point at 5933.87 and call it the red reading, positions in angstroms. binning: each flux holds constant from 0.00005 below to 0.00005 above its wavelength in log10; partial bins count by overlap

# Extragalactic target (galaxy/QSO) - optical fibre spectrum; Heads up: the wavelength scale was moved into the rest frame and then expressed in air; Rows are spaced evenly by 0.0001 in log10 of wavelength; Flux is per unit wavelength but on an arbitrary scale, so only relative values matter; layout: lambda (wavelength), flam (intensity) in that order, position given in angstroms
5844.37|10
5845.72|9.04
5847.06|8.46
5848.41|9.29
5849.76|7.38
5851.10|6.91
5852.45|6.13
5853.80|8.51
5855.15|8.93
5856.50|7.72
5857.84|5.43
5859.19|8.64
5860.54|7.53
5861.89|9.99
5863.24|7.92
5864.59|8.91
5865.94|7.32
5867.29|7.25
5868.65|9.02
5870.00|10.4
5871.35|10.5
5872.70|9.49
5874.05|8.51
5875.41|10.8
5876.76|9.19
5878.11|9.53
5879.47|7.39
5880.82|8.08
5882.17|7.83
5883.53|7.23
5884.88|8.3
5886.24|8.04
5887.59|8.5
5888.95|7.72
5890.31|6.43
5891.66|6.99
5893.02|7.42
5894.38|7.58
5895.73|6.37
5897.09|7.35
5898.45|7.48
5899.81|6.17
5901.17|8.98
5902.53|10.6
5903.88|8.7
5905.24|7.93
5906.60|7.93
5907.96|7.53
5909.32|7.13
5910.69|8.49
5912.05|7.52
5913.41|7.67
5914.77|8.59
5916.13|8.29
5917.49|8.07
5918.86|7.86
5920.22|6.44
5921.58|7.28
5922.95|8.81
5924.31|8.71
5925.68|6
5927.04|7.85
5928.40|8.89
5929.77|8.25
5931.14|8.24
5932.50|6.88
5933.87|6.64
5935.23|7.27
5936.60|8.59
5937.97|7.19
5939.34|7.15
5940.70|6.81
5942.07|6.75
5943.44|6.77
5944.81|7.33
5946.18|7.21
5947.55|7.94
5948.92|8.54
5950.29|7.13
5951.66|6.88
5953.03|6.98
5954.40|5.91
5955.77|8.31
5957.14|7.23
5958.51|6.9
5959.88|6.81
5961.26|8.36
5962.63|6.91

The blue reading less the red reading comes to 1.08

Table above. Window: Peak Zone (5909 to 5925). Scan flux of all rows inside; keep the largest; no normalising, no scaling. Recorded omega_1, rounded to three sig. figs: 8.81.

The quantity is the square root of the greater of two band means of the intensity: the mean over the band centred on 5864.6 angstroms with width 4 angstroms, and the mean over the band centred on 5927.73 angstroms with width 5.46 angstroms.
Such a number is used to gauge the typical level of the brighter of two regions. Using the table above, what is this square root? 2.84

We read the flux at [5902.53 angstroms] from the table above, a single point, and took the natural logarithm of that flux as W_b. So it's 2.4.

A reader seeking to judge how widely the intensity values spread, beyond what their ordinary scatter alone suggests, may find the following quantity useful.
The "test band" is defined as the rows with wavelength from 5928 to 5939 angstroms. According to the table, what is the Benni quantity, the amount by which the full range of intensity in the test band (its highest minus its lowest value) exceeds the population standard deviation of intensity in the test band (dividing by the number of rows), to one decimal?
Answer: 1.5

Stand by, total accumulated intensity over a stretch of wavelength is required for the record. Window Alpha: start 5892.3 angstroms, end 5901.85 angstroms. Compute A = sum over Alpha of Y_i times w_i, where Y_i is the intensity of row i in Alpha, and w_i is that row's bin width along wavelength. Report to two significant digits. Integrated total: 70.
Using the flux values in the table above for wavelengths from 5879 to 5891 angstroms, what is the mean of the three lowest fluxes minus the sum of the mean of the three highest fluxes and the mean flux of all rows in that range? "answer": -9.0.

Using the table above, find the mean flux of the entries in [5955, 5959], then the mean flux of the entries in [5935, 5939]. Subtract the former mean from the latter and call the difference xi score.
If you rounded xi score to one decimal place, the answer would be 0.2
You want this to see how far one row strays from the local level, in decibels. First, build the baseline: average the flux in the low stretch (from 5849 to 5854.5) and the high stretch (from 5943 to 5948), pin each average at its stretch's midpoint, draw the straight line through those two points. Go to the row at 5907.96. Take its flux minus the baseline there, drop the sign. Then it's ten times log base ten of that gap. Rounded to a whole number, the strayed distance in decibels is -6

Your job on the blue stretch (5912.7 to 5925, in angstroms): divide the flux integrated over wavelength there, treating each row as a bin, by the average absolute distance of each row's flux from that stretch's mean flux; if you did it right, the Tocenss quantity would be 168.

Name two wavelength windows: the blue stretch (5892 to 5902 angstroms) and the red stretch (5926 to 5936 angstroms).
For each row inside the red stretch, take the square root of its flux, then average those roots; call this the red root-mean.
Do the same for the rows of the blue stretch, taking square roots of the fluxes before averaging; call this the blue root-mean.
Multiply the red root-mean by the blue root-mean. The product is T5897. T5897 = 7.5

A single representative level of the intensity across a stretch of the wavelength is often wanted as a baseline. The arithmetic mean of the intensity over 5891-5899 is 7.2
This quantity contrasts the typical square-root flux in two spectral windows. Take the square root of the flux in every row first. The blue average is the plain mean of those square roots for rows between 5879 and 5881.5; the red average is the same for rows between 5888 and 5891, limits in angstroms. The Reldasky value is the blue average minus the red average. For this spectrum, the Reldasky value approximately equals 0.12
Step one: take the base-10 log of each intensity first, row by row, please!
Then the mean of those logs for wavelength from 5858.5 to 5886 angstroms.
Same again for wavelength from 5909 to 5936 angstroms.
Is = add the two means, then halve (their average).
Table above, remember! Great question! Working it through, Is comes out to 0.911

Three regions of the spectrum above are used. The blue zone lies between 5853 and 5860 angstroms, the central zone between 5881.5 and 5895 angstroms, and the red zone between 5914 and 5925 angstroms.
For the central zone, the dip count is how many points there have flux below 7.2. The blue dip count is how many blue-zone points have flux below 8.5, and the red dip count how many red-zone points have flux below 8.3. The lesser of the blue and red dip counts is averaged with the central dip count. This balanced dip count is 2.0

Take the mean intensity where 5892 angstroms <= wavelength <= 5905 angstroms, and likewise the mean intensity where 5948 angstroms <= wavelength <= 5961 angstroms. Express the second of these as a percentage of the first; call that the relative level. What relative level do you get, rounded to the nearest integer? 92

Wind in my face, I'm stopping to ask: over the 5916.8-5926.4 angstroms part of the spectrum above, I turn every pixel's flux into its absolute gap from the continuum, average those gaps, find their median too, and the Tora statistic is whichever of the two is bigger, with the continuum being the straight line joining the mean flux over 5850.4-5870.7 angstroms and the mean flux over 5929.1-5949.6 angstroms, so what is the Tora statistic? 1.1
